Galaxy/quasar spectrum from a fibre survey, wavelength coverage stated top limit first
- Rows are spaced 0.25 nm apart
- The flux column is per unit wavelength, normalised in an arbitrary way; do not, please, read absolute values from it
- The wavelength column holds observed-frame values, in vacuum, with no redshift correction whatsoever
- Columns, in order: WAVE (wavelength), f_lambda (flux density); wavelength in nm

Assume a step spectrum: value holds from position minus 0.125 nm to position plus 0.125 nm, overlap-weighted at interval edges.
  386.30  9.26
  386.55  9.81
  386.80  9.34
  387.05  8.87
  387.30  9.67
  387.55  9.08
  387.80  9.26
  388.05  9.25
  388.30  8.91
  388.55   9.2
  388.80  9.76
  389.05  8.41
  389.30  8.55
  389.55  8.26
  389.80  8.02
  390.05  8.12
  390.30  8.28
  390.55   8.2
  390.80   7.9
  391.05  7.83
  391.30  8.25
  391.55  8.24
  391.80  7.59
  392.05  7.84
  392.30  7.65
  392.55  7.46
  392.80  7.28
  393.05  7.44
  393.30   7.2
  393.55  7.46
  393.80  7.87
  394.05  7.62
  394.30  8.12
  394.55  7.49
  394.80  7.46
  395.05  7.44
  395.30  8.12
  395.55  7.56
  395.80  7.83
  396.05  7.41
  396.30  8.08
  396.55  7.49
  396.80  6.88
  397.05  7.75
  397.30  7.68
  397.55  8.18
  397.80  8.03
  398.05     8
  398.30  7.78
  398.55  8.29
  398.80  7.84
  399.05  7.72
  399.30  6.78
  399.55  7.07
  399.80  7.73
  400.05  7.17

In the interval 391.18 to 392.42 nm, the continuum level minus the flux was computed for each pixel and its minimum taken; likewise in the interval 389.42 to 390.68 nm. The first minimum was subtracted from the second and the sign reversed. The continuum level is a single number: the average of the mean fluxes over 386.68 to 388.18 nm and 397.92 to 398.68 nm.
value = 0.0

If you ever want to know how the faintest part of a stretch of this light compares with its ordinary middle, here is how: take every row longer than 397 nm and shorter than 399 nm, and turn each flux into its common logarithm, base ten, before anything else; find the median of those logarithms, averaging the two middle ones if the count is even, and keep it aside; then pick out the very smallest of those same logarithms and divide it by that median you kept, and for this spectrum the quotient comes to 0.985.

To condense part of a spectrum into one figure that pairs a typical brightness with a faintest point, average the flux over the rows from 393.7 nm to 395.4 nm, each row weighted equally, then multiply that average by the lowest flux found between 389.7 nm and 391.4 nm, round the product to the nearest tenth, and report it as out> 60.5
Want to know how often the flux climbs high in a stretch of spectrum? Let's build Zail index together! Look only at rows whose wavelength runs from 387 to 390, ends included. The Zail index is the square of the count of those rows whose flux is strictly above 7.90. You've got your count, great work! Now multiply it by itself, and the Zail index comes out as 144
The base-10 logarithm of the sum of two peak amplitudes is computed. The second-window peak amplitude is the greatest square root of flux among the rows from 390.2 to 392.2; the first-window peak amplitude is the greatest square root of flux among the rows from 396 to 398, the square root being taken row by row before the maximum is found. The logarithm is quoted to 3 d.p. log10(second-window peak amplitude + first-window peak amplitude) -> 0.759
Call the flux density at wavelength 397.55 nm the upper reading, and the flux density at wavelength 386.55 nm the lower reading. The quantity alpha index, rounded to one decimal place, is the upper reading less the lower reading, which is -1.6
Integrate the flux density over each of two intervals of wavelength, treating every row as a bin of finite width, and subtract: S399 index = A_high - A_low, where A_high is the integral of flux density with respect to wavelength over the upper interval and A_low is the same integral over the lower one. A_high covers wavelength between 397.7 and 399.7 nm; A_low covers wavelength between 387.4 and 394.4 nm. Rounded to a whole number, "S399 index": -42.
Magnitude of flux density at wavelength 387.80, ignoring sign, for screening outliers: 9.26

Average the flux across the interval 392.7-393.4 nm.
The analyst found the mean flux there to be 7.31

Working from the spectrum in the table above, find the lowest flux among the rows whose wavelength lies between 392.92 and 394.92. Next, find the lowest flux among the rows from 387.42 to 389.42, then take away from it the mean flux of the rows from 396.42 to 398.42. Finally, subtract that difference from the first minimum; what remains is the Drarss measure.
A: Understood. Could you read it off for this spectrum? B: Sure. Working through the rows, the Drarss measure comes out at 6.5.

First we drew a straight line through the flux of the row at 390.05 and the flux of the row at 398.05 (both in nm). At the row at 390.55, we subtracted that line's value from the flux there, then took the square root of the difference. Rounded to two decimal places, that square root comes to 0.30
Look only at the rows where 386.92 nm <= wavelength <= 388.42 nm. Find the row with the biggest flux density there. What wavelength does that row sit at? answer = 387.30 nm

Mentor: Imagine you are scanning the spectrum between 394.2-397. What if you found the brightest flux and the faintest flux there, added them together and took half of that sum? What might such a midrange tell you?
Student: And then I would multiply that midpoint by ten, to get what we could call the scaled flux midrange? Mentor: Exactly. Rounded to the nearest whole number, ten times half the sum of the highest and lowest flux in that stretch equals 75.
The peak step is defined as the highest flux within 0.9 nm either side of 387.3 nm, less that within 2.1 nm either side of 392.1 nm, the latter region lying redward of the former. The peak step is 1.5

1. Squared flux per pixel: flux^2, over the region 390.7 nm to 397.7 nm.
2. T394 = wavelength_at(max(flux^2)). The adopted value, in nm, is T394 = 391.30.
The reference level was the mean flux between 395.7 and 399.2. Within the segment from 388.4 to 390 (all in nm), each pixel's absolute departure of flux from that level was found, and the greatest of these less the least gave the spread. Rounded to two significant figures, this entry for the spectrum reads 1.7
